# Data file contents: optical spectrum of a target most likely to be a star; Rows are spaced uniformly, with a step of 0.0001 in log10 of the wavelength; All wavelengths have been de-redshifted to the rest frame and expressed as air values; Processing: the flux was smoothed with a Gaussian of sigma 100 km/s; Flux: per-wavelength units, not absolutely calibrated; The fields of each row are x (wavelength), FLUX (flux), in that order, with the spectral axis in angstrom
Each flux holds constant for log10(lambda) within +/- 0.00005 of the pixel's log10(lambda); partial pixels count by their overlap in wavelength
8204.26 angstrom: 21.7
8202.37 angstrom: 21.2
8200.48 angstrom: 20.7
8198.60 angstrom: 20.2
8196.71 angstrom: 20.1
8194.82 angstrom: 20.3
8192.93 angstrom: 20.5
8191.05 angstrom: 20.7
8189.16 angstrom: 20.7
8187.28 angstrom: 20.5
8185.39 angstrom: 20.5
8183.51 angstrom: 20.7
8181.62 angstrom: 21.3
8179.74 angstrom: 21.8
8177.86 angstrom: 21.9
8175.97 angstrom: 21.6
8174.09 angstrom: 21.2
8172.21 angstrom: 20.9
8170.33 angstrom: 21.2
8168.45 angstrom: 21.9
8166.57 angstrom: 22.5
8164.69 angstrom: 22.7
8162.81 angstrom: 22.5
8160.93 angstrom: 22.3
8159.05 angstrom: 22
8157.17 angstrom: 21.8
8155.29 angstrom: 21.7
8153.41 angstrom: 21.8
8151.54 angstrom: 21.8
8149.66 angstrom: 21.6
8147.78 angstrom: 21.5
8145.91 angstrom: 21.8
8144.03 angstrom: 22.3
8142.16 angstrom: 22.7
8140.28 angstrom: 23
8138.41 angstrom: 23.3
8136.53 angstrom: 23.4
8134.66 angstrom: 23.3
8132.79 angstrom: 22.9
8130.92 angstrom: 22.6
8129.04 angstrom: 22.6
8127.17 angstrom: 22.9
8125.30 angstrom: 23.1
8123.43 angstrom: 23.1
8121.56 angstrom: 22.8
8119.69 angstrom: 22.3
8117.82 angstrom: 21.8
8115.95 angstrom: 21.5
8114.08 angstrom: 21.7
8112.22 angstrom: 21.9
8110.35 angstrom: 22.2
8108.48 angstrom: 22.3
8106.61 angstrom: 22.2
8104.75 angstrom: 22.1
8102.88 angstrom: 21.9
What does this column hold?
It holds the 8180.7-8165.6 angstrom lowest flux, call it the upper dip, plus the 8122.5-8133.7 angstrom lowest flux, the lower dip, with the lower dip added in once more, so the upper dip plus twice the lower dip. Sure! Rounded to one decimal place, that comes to 66.1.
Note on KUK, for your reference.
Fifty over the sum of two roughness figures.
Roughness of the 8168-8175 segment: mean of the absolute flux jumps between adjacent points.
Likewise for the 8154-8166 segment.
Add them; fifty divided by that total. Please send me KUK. 79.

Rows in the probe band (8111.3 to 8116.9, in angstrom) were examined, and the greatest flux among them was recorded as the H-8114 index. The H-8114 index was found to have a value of 21.9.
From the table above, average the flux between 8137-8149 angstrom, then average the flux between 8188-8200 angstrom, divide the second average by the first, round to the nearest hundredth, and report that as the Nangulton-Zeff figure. 0.91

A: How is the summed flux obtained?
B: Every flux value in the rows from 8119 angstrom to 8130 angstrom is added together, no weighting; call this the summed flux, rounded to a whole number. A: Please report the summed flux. 137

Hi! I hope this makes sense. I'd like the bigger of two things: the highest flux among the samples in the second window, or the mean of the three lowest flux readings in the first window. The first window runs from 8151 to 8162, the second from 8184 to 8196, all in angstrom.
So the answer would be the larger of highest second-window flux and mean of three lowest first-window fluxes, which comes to 21.8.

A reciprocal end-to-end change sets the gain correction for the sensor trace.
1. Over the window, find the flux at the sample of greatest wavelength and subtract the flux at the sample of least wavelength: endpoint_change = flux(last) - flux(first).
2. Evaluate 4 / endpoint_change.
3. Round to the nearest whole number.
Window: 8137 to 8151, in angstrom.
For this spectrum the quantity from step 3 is -2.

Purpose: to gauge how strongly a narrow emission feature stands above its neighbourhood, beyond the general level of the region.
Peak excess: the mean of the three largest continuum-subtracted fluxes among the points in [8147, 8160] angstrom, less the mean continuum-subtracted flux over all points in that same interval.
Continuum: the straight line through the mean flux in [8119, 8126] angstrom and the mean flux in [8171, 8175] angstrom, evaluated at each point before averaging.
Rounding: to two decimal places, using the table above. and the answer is 0.23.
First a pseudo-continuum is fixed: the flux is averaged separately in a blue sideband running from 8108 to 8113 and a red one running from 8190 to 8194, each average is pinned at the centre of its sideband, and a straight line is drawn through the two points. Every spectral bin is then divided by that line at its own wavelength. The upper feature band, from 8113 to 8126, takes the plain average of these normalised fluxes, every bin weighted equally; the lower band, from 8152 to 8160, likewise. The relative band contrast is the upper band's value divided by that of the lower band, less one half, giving 0.49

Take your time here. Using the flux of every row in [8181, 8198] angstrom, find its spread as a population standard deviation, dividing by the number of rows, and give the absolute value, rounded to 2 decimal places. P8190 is 0.31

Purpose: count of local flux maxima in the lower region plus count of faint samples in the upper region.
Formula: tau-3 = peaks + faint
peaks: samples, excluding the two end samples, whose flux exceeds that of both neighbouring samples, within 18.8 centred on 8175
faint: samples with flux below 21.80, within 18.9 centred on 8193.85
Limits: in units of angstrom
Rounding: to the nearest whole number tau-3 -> 11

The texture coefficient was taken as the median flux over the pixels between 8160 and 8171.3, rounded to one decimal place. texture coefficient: 22.4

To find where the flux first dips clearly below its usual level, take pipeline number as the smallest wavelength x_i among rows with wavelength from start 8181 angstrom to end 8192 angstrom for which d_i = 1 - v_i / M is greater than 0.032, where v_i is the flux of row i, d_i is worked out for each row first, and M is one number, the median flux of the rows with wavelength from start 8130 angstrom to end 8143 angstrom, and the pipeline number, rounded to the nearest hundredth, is 8181.62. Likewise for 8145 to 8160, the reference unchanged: 8145.91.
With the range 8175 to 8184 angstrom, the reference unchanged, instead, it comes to 8175.97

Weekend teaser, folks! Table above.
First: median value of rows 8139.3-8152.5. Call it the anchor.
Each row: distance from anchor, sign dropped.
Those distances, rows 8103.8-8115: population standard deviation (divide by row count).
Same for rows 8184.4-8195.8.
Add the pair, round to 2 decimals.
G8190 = 0.29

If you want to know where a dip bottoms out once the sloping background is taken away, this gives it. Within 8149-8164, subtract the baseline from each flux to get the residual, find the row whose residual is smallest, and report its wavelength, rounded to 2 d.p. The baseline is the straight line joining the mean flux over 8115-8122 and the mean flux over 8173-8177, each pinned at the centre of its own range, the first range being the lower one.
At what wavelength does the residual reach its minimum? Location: 8149.66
